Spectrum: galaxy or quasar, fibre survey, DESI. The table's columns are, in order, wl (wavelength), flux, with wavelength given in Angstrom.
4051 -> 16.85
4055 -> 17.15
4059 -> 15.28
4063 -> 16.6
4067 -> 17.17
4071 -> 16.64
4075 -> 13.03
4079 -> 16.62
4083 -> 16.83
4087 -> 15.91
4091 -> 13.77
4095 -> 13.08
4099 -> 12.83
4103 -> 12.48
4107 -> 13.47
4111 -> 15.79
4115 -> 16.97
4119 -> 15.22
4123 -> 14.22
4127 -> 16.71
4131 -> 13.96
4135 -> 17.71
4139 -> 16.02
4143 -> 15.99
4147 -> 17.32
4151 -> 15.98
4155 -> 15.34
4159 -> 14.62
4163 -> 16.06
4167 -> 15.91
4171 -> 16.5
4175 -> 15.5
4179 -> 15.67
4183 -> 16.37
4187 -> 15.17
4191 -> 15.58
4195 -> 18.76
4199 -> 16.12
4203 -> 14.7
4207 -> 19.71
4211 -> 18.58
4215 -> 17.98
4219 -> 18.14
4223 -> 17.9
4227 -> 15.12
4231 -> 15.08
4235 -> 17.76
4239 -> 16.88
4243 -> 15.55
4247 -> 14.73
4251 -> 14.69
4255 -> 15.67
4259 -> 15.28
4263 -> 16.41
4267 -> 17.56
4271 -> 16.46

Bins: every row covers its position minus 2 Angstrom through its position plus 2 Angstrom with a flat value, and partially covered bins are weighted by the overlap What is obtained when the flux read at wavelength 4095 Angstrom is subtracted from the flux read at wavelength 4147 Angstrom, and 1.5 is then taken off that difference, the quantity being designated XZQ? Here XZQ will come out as 2.7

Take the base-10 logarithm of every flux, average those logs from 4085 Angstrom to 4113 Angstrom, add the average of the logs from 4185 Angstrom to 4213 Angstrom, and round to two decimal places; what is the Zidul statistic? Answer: 2.37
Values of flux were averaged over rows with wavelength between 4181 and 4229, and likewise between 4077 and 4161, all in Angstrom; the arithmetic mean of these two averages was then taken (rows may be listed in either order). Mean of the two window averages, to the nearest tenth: 16.1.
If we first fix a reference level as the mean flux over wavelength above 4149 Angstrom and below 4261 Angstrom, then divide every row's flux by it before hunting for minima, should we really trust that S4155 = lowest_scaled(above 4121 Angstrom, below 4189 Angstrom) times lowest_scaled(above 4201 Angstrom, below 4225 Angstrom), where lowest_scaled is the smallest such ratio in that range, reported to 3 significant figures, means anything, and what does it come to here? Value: 0.776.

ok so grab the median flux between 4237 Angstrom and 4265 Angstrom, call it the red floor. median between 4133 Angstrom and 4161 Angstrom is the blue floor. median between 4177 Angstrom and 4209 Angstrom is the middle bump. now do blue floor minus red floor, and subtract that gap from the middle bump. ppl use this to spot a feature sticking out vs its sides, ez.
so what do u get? 15.5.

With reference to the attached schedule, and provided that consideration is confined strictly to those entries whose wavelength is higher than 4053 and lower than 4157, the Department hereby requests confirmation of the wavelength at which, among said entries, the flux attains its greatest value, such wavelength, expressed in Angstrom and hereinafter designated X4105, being 4135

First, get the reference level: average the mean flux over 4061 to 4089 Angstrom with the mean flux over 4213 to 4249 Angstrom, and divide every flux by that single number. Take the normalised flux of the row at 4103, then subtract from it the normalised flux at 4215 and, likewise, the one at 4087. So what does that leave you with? -1.31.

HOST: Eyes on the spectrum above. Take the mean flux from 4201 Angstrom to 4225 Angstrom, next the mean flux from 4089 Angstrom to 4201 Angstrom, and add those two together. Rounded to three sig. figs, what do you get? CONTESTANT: 33.3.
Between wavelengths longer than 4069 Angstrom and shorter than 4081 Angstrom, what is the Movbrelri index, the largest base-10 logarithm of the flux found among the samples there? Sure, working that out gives 1.221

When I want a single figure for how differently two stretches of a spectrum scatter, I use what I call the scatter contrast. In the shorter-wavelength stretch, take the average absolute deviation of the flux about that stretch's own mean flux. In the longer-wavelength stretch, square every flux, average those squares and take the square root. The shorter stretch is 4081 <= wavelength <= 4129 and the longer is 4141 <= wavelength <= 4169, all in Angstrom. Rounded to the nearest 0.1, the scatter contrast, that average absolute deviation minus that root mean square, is -14.4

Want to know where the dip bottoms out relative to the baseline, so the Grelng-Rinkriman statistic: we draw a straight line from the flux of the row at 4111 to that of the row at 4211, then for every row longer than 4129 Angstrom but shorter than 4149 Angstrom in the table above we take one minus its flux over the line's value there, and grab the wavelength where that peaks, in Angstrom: 4131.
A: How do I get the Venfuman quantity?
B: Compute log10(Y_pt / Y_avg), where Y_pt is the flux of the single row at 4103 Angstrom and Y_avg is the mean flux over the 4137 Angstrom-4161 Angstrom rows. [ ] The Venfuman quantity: -0.10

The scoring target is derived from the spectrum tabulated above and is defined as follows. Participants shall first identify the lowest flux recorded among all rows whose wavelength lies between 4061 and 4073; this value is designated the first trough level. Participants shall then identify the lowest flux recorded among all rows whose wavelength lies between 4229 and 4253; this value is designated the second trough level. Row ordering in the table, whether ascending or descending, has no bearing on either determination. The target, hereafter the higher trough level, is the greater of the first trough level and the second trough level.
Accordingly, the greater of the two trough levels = 16.6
